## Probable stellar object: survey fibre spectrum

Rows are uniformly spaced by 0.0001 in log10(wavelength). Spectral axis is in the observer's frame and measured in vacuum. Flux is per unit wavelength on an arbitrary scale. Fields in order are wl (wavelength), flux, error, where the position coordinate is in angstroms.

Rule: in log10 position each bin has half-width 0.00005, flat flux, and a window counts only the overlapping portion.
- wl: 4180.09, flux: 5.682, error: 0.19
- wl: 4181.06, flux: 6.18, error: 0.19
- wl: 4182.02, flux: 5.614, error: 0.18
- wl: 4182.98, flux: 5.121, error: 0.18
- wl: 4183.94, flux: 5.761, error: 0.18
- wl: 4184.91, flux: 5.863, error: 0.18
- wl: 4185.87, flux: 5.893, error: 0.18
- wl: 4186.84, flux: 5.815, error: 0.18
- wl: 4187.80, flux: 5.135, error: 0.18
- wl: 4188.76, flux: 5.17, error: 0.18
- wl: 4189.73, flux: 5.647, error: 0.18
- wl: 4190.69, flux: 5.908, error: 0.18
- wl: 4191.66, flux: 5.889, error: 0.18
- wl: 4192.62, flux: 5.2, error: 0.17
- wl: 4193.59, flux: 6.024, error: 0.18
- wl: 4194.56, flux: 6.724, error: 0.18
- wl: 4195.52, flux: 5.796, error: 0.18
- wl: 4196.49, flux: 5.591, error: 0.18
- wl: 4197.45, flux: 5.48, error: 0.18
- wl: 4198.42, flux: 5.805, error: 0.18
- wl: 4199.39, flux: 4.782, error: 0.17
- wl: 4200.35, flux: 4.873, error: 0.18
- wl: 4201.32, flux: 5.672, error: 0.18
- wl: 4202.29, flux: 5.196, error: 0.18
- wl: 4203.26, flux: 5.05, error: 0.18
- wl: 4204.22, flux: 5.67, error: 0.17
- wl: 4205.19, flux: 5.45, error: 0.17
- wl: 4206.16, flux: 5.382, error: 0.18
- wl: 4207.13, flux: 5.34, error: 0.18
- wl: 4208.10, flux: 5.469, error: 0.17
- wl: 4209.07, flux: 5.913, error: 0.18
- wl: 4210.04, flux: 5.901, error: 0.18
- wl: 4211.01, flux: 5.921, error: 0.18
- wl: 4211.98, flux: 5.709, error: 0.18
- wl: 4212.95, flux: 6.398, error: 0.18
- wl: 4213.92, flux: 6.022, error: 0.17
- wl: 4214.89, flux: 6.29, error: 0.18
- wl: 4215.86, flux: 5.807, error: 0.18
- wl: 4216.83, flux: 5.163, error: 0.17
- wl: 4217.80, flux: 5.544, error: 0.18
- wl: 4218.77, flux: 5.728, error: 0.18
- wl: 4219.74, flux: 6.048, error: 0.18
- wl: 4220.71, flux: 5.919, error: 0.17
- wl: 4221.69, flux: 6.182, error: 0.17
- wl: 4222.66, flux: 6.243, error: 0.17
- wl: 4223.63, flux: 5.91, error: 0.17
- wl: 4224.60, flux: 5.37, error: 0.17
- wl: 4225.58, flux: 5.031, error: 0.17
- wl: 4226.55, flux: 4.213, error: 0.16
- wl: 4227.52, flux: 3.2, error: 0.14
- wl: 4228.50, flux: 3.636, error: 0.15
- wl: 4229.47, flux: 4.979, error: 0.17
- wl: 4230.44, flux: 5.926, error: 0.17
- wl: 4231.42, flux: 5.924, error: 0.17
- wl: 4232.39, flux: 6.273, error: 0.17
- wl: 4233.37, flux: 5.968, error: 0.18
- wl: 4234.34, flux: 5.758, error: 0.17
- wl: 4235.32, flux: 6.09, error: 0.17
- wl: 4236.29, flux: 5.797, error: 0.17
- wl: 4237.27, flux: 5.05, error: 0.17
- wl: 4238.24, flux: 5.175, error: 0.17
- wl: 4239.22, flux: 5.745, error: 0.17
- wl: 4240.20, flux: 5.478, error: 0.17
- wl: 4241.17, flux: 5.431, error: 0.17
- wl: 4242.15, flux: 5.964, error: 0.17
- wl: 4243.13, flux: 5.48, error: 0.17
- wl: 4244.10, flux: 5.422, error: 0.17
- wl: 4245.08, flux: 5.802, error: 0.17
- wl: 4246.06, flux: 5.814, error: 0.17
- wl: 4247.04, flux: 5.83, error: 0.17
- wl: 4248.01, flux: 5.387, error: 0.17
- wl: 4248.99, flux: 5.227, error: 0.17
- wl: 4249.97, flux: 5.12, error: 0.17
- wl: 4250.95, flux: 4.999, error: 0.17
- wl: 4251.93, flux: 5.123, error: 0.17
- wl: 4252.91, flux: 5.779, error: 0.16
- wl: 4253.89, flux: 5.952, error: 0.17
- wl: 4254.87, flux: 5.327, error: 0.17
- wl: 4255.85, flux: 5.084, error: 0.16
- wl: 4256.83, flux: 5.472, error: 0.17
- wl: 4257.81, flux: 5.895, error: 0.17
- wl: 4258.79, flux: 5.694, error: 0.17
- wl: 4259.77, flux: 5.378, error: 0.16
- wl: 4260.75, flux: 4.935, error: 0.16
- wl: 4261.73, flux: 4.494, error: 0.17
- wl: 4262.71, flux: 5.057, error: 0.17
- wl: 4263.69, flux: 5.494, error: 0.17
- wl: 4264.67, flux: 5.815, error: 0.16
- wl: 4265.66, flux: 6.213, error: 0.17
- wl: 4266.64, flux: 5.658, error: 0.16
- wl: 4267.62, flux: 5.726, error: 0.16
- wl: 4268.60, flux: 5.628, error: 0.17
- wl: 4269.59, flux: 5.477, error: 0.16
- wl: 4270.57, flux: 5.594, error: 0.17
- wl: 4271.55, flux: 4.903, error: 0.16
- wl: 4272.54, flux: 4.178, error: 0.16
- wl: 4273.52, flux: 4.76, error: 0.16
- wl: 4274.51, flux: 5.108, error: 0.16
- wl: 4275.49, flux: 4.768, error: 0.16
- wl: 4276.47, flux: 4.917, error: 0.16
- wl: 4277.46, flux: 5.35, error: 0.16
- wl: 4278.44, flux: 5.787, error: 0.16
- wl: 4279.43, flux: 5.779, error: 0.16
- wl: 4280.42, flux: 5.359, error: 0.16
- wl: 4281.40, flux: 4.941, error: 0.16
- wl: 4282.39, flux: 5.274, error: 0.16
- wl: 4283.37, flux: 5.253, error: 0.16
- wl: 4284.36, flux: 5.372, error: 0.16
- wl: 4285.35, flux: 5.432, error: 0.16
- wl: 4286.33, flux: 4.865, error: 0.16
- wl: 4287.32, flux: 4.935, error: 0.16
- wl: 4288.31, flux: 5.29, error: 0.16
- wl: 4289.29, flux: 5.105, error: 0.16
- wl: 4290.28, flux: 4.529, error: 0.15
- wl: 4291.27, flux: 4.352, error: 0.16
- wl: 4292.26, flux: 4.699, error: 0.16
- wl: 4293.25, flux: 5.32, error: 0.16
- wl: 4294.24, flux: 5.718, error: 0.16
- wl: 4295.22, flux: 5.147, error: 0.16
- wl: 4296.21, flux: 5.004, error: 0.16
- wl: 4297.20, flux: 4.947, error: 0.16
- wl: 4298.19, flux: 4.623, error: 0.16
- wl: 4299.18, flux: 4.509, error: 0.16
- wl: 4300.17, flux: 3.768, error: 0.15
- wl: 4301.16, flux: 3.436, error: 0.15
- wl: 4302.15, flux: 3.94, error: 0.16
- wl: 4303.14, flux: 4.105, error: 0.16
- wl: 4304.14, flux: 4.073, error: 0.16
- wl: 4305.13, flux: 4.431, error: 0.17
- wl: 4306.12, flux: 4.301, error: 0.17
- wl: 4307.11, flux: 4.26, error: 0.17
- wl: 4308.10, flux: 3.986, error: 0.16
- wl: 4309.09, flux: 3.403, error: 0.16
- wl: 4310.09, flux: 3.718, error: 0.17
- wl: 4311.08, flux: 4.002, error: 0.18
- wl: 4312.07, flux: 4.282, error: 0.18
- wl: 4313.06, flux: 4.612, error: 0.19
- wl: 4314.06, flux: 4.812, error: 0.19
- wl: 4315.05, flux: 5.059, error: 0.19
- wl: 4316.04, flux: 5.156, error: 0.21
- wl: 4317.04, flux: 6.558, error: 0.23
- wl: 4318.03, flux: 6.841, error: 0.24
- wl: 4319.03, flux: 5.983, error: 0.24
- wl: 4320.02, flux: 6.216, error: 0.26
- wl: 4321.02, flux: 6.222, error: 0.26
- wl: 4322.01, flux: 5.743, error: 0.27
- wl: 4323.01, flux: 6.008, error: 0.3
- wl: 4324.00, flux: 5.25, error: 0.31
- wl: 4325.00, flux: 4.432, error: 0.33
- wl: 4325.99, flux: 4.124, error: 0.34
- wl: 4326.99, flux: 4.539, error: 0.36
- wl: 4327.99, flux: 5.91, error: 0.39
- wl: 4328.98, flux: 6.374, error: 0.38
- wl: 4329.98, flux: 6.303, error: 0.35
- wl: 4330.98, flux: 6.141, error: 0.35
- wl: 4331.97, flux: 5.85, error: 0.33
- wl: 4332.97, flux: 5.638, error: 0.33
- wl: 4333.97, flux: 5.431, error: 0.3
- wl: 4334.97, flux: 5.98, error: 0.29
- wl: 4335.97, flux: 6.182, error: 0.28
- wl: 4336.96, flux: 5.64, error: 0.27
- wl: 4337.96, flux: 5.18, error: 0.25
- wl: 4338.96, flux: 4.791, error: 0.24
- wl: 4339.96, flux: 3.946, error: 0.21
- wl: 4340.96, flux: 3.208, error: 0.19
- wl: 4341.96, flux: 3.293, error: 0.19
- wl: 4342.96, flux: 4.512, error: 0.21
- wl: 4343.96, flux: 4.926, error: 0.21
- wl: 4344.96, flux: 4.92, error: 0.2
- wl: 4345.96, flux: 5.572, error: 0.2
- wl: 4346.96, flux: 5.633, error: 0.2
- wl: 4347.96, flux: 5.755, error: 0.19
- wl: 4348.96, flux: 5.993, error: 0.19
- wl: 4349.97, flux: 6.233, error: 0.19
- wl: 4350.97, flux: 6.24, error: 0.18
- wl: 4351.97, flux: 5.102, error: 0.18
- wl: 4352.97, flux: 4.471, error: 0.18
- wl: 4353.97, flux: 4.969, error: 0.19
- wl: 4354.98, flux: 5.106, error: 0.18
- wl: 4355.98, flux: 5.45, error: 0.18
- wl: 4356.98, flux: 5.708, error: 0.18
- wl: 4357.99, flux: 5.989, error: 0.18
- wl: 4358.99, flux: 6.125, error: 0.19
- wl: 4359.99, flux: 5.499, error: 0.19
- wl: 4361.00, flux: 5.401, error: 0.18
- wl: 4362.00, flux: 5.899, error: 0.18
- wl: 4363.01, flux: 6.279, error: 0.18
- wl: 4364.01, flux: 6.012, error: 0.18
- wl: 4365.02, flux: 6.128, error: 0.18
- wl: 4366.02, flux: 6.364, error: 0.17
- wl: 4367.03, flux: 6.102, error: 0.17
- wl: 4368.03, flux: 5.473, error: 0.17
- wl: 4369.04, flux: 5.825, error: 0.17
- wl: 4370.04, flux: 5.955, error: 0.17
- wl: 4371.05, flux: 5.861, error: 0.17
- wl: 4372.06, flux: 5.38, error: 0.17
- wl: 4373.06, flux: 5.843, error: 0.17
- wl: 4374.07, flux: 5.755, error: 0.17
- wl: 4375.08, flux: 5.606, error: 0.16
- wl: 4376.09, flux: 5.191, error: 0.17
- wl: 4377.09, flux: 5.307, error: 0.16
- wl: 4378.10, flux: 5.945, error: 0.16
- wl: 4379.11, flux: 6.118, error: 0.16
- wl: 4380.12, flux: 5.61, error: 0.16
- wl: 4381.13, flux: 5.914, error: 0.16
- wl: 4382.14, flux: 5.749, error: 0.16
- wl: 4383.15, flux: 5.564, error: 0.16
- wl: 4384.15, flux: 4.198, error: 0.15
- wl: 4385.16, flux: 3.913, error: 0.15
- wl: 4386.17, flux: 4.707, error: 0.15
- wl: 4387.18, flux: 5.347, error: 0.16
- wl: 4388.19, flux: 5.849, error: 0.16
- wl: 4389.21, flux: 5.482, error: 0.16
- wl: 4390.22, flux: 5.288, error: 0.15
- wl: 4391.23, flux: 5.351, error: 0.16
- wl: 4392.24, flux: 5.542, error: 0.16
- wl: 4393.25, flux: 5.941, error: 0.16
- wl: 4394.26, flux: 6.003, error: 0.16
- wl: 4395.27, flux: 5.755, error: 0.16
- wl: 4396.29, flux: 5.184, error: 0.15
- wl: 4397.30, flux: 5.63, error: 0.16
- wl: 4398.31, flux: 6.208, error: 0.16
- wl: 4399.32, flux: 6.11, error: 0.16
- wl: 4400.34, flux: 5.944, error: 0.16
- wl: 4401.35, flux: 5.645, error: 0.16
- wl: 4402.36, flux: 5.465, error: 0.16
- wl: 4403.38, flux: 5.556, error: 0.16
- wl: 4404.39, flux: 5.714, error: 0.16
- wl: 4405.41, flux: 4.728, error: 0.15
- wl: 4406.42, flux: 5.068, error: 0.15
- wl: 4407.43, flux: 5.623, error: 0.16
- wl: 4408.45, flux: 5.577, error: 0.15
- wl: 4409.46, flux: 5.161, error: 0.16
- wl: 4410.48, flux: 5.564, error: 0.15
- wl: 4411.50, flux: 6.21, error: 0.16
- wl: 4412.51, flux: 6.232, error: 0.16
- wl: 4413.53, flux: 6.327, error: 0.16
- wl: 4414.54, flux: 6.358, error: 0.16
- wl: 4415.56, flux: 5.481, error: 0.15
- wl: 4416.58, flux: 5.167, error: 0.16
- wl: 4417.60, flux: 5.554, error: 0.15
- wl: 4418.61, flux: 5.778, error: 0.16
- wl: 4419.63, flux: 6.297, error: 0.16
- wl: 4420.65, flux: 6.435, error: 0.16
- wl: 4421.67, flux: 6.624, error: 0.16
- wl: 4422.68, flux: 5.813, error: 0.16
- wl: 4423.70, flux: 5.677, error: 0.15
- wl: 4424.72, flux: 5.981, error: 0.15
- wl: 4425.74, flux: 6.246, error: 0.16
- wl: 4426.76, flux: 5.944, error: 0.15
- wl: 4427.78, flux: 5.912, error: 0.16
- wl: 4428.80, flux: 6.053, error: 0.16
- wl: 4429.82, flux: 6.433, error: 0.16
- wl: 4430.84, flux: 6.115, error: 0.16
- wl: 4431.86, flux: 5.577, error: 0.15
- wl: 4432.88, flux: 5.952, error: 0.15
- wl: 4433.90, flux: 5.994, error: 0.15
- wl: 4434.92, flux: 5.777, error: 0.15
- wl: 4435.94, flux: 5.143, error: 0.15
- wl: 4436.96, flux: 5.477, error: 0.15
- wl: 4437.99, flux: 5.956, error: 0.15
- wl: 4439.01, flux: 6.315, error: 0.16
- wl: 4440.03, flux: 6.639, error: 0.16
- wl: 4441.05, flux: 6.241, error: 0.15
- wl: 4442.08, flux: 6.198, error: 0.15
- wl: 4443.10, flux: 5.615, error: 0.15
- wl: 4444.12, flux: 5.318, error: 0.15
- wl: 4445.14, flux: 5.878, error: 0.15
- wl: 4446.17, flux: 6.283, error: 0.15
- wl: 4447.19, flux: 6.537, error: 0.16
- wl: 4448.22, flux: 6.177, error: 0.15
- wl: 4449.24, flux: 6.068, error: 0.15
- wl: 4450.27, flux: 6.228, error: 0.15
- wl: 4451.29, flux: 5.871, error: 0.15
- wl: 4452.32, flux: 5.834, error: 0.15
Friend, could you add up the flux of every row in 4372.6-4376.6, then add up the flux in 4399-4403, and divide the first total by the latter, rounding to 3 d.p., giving 0.967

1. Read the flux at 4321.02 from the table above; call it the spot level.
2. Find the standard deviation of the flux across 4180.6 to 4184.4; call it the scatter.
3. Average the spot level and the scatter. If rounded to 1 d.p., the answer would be 3.3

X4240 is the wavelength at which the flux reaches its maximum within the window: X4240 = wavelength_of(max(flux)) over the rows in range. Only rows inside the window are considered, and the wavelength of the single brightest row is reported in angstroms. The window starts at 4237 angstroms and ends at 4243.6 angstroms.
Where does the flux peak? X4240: 4242.15 angstroms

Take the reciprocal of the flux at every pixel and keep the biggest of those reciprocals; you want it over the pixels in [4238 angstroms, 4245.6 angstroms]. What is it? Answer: 0.193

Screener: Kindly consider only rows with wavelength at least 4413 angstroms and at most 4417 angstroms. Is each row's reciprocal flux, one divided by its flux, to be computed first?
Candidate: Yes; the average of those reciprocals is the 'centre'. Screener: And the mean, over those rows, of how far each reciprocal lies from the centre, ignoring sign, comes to 0.015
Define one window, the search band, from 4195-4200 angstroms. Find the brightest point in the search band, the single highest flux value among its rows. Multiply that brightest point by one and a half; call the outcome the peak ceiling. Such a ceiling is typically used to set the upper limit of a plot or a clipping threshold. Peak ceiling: 8.7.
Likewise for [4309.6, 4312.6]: 6.4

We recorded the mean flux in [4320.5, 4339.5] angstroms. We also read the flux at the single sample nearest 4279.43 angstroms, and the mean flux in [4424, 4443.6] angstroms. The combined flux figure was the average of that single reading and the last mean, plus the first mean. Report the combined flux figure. 11.4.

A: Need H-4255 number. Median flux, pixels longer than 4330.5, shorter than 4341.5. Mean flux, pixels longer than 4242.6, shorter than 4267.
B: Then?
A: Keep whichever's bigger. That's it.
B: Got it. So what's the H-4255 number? 5.64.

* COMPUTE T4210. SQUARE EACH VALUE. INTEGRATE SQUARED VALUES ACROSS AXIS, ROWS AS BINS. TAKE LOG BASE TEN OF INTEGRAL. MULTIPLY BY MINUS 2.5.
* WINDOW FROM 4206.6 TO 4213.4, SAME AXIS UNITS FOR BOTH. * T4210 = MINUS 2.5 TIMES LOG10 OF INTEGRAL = -5.9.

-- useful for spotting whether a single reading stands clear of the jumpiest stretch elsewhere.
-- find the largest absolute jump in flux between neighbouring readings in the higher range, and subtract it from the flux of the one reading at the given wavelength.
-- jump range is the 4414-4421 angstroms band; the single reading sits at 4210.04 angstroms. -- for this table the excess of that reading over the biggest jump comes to 5.0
